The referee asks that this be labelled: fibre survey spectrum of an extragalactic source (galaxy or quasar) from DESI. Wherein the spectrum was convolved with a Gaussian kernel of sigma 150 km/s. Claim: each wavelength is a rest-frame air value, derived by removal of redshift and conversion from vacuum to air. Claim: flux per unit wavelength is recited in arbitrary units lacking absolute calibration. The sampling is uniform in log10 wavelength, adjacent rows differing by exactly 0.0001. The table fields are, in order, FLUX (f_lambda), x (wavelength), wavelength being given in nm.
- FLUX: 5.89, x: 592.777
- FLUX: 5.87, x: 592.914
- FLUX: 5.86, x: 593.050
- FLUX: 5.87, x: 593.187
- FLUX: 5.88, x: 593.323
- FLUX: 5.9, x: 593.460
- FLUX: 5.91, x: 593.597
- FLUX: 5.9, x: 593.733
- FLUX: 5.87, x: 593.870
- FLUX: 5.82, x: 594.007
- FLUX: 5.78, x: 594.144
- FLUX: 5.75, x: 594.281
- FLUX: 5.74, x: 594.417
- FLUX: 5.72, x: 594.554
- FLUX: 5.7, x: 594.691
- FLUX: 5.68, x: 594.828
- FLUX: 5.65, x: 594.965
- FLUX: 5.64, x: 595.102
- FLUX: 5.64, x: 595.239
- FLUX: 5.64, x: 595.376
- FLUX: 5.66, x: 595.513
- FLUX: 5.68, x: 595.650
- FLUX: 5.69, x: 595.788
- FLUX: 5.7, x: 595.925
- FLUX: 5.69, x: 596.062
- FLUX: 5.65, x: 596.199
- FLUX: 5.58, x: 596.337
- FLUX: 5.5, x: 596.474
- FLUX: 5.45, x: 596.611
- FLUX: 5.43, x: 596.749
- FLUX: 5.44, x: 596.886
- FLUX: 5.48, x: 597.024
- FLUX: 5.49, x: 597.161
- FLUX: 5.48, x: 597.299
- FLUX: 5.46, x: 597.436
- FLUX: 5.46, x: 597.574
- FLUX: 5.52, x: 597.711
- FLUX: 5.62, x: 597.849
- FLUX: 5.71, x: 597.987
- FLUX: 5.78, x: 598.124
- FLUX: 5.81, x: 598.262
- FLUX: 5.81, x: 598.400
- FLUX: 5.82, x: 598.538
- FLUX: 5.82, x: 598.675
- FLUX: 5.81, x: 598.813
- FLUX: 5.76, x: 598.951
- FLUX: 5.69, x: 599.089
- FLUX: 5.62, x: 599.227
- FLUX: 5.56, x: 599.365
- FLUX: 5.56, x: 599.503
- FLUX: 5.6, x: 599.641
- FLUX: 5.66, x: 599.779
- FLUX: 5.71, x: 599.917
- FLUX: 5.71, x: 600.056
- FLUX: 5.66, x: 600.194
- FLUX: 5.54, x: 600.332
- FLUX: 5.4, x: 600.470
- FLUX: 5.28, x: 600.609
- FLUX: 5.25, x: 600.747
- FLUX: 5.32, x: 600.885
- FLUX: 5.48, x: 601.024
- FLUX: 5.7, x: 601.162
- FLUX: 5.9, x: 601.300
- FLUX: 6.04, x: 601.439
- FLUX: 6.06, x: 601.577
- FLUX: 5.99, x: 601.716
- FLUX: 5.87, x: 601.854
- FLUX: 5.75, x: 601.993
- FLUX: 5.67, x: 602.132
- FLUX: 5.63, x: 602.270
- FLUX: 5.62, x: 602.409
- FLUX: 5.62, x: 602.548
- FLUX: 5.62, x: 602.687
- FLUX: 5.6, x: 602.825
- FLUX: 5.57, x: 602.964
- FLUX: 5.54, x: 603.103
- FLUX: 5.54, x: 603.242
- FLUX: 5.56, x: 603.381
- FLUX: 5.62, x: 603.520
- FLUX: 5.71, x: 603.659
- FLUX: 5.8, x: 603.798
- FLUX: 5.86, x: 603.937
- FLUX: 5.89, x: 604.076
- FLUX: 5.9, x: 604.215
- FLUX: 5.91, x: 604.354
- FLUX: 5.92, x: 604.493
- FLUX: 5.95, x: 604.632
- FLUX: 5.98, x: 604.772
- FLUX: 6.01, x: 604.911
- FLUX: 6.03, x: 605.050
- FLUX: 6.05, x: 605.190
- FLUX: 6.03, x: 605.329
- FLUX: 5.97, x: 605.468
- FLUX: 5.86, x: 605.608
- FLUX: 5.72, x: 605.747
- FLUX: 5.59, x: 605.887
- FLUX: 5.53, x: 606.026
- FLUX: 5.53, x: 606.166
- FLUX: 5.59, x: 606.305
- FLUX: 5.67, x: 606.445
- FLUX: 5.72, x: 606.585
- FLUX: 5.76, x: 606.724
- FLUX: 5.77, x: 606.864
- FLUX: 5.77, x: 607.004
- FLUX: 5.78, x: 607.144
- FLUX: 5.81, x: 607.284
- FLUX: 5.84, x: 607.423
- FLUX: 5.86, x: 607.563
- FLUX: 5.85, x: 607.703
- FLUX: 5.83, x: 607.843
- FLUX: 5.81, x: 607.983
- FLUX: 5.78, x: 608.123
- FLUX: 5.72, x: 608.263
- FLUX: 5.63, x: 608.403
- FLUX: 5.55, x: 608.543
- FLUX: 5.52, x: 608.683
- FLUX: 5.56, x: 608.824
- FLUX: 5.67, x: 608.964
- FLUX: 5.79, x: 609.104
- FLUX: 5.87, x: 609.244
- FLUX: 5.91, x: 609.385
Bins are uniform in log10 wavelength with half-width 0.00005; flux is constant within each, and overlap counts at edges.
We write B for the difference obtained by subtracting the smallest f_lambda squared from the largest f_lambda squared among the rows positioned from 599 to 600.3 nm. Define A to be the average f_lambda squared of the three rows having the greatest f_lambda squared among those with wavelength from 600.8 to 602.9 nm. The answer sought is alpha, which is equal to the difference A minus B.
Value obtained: 34.7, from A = 36.4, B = 1.7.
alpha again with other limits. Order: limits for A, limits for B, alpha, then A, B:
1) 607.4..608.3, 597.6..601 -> 27.9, 34.2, 6.3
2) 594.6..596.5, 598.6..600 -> 29.5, 32.5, 3.0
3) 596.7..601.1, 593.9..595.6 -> 31.8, 33.8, 2.1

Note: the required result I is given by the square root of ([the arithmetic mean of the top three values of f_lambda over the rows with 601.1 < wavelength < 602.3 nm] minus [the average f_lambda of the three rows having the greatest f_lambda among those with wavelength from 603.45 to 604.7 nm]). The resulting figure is 0.32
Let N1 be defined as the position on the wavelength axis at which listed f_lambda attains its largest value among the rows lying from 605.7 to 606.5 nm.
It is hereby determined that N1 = 605.747 nm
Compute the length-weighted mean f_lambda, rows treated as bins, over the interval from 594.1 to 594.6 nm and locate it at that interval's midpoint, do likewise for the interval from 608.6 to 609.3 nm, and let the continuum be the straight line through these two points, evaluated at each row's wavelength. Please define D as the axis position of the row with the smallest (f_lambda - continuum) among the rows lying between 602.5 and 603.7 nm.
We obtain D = 603.103 nm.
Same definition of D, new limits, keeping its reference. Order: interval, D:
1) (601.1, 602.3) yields 602.270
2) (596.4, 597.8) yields 596.749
